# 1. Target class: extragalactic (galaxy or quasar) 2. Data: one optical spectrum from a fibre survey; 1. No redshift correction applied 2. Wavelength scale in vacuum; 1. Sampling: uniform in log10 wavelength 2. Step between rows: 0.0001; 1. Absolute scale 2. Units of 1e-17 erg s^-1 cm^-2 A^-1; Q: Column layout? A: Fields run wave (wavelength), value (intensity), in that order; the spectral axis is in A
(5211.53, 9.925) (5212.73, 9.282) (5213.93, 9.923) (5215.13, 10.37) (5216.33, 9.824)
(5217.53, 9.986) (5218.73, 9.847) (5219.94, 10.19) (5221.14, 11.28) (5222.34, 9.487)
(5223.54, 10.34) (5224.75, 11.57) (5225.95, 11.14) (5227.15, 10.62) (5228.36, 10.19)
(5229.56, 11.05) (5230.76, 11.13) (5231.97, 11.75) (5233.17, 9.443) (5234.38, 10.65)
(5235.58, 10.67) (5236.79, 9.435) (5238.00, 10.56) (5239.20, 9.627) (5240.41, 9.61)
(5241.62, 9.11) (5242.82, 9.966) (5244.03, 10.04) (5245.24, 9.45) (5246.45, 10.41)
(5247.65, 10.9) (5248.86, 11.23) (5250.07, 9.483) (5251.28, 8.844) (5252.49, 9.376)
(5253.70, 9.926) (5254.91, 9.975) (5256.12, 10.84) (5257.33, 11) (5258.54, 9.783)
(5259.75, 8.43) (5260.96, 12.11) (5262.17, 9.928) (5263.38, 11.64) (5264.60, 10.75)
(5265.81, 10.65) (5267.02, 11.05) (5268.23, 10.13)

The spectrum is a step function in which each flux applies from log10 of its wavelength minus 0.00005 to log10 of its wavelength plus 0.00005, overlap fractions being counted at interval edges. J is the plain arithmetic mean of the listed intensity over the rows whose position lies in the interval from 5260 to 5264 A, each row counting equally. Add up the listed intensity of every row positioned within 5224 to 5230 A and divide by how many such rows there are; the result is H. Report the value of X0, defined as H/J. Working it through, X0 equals 0.97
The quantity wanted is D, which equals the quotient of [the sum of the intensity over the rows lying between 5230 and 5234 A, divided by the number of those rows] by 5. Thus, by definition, 2.15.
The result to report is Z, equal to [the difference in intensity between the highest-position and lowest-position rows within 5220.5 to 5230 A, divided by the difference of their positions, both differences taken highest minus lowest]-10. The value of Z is -10.0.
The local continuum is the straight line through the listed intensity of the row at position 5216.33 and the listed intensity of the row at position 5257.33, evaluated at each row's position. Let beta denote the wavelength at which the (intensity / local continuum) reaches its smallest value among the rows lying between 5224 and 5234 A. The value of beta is 5233.17 A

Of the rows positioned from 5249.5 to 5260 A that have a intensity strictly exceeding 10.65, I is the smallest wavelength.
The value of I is 5256.12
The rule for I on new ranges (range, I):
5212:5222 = 5221.14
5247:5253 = 5247.65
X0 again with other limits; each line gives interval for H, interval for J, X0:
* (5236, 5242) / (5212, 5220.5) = 0.97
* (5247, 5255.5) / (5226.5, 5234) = 0.93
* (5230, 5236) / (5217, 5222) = 1.04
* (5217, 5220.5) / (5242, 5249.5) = 0.97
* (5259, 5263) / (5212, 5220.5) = 1.02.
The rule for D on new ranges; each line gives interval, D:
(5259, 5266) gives 2.12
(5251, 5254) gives 1.88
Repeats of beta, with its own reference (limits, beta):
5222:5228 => 5222.34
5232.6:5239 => 5236.79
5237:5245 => 5241.62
